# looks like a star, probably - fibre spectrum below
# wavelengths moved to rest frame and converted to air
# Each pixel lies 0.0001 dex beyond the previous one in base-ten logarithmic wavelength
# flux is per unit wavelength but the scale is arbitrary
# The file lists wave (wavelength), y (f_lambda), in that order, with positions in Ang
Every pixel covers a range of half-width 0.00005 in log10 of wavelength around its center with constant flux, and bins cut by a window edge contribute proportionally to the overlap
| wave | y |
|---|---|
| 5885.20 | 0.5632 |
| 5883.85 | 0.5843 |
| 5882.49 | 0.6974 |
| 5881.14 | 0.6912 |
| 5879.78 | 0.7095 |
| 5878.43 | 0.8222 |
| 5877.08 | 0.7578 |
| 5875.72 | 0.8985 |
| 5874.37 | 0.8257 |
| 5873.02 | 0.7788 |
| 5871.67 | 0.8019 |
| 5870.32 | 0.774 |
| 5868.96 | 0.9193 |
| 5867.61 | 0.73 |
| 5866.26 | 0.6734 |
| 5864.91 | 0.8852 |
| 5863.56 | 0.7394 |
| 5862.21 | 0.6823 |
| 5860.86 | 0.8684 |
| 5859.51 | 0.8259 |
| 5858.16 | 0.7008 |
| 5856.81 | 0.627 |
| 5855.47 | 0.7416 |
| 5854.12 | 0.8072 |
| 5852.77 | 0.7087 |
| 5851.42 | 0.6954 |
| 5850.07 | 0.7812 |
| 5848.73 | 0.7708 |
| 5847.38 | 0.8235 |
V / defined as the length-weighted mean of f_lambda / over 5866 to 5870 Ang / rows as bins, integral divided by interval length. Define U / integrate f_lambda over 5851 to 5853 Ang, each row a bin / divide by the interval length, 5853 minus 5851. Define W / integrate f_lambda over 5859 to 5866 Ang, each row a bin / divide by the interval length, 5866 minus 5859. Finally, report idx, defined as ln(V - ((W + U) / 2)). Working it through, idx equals -3.29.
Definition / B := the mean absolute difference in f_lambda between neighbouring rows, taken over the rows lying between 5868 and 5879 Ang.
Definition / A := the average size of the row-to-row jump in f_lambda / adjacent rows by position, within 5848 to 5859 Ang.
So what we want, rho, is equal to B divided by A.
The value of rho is 1.1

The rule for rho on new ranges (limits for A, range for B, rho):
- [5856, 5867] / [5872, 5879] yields 0.7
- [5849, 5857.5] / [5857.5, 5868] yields 1.6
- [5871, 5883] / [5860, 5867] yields 2.5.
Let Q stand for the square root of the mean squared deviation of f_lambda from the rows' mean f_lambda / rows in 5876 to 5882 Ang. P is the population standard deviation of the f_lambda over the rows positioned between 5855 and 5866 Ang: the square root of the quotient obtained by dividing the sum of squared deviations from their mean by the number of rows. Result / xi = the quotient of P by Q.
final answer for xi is 1.70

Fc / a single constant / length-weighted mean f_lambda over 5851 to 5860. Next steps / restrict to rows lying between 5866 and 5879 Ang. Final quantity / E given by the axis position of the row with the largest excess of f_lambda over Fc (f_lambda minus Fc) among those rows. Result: 5868.96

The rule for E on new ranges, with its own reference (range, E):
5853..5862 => 5860.86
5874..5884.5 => 5875.72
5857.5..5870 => 5868.96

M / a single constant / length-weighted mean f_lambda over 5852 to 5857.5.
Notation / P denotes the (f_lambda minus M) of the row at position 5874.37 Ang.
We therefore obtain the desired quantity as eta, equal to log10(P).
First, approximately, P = 0.10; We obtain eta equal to -0.98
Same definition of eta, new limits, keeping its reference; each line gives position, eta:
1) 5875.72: -0.75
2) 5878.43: -0.99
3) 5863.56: -1.73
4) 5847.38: -0.99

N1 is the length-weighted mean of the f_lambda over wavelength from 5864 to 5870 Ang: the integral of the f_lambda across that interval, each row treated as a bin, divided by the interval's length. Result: 0.797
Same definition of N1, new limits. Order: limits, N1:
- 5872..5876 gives 0.827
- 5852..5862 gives 0.750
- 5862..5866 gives 0.769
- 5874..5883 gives 0.771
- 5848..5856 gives 0.751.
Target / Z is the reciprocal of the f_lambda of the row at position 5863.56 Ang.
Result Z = 1.35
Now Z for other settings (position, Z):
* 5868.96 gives 1.09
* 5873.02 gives 1.28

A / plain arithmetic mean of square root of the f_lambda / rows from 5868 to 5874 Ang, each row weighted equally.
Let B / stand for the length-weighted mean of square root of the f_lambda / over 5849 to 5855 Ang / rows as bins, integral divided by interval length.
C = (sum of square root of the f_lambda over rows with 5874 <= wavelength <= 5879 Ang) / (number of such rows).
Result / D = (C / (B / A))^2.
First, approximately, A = 0.904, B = 0.86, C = 0.908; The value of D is 0.90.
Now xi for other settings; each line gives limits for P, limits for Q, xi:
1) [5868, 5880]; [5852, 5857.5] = 0.97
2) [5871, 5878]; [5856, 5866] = 0.53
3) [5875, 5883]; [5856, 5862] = 0.78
